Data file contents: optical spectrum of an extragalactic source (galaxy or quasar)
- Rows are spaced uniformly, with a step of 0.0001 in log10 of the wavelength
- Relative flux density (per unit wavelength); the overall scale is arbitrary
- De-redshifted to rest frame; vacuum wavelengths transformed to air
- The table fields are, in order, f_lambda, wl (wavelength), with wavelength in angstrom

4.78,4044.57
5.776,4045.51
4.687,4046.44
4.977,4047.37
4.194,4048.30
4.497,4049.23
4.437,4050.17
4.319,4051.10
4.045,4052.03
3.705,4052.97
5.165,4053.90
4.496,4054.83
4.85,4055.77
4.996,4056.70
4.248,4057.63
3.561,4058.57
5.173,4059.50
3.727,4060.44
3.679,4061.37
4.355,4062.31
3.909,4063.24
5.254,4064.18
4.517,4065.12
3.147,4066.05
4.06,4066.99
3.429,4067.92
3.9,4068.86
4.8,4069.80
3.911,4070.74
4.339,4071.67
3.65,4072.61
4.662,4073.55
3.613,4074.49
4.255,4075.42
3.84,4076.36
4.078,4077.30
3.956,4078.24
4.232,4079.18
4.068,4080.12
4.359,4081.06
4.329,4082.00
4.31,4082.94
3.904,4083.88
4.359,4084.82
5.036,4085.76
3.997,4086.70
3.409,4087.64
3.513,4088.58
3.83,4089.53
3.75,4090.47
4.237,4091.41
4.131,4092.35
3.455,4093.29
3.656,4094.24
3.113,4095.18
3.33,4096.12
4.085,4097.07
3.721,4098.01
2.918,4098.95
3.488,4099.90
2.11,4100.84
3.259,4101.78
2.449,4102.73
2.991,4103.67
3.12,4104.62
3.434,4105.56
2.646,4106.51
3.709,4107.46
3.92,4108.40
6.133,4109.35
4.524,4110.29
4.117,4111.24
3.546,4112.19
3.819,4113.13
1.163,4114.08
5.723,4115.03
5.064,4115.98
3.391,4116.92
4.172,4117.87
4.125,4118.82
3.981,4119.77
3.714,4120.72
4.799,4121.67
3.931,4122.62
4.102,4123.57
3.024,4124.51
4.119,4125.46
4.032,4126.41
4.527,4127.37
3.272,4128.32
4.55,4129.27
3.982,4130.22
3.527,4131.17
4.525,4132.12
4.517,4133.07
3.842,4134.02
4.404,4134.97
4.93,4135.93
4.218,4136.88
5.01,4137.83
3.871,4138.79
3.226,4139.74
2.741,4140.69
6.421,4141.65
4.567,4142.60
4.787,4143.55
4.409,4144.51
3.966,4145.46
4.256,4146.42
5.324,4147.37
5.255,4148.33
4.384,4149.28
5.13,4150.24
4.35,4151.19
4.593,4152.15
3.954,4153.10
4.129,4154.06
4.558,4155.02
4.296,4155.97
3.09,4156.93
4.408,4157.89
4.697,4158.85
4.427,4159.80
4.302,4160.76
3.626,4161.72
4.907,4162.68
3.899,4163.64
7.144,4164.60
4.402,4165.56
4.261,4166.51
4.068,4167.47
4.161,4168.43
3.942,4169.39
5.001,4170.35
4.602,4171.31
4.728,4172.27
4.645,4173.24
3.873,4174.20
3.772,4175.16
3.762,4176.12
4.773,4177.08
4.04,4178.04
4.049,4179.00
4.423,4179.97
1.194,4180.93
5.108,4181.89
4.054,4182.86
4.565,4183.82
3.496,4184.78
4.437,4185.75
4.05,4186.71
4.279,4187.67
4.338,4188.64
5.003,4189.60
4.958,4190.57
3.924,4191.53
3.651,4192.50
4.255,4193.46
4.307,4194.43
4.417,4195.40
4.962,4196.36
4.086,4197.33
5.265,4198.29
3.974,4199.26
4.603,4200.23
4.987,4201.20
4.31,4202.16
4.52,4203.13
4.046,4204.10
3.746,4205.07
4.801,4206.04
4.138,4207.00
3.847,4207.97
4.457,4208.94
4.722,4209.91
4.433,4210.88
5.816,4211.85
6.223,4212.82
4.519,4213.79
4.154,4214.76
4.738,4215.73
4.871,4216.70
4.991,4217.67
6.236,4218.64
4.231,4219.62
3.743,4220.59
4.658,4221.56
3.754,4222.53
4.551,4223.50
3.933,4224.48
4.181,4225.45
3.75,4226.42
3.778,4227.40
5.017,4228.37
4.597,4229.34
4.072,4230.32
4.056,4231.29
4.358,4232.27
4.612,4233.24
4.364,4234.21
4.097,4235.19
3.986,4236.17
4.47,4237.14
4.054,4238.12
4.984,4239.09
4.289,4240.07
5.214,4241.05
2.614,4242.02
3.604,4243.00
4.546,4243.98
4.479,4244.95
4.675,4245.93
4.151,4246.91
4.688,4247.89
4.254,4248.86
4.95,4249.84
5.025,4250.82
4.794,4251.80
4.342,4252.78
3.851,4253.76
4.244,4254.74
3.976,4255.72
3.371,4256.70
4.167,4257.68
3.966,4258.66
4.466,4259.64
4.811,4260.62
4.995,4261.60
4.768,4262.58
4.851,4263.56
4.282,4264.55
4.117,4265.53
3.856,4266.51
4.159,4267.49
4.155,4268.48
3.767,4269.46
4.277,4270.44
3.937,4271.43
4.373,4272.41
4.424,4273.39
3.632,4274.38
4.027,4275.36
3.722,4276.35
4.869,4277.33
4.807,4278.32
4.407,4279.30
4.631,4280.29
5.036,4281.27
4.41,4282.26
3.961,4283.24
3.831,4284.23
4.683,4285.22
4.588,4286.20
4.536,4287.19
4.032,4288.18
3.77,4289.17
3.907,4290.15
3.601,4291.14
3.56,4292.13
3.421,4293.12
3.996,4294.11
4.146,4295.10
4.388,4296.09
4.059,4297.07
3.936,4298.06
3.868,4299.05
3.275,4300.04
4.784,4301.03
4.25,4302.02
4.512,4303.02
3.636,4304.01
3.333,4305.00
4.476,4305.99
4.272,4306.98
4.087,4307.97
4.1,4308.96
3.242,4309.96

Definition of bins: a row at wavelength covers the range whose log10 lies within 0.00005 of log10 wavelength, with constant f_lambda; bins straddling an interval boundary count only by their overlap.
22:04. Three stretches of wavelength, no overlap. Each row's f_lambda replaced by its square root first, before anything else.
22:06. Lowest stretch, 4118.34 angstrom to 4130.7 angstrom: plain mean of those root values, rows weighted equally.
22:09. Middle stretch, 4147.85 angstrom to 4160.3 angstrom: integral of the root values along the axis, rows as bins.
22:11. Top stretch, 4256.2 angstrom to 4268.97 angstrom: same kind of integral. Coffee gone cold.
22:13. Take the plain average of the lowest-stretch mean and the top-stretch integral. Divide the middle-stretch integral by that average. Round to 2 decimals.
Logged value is 1.83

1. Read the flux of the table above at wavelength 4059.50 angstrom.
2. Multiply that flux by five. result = 25.9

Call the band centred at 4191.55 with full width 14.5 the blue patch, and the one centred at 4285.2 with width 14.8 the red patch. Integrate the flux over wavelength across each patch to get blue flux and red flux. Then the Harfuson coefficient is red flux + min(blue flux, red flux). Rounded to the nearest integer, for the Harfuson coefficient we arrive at 126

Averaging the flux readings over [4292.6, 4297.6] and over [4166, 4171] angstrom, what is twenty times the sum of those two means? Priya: 166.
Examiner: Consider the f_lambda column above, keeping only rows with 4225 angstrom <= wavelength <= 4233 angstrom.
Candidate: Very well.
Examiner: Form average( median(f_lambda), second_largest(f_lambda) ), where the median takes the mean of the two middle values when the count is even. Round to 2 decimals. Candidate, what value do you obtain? 4.36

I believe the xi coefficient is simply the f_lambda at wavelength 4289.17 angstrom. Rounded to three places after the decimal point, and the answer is 3.770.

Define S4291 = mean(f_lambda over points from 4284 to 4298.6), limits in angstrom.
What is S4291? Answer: 4.0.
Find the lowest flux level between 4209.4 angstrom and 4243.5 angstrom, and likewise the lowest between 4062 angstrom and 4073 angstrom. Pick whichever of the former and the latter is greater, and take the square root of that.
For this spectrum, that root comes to 1.77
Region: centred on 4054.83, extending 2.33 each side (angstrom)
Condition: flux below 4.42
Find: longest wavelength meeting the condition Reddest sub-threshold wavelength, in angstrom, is 4052.97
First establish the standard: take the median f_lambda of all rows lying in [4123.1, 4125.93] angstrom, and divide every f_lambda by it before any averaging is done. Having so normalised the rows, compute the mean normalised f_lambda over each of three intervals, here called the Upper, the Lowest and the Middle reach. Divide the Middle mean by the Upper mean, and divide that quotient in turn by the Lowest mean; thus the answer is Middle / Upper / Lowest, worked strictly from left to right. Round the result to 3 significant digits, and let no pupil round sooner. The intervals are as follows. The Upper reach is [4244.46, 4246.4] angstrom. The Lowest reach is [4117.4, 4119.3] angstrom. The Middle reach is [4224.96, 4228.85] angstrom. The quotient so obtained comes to 0.903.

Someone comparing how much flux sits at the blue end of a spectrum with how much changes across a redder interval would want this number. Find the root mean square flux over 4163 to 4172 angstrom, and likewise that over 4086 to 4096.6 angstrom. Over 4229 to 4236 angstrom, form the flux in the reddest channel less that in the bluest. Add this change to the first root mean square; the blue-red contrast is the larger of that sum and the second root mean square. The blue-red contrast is 4.21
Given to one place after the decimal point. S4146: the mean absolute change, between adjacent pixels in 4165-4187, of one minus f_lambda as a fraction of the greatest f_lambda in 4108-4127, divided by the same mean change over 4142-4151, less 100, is -98.5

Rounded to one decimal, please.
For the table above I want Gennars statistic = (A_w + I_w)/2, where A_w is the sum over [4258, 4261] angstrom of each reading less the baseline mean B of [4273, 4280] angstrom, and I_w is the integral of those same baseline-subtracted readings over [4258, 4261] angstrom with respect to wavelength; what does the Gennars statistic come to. 0.4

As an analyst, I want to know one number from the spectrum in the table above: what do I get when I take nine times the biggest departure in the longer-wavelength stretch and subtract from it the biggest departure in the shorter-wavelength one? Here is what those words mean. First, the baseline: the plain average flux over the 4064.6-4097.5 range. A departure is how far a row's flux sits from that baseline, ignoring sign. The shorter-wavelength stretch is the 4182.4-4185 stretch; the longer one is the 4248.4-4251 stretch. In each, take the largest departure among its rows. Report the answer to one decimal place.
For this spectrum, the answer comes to 8.8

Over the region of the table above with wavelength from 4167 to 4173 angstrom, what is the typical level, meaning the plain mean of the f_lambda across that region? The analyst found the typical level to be 4.42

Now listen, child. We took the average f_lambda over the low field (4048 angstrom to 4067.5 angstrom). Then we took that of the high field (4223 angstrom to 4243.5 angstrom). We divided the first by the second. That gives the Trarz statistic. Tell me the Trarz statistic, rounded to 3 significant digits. 1.02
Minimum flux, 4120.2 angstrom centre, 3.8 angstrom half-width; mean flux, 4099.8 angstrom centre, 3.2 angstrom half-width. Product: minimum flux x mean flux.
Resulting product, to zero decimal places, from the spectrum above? 11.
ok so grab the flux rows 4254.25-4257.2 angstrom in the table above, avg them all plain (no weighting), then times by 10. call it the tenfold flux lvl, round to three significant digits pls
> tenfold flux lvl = 38.6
